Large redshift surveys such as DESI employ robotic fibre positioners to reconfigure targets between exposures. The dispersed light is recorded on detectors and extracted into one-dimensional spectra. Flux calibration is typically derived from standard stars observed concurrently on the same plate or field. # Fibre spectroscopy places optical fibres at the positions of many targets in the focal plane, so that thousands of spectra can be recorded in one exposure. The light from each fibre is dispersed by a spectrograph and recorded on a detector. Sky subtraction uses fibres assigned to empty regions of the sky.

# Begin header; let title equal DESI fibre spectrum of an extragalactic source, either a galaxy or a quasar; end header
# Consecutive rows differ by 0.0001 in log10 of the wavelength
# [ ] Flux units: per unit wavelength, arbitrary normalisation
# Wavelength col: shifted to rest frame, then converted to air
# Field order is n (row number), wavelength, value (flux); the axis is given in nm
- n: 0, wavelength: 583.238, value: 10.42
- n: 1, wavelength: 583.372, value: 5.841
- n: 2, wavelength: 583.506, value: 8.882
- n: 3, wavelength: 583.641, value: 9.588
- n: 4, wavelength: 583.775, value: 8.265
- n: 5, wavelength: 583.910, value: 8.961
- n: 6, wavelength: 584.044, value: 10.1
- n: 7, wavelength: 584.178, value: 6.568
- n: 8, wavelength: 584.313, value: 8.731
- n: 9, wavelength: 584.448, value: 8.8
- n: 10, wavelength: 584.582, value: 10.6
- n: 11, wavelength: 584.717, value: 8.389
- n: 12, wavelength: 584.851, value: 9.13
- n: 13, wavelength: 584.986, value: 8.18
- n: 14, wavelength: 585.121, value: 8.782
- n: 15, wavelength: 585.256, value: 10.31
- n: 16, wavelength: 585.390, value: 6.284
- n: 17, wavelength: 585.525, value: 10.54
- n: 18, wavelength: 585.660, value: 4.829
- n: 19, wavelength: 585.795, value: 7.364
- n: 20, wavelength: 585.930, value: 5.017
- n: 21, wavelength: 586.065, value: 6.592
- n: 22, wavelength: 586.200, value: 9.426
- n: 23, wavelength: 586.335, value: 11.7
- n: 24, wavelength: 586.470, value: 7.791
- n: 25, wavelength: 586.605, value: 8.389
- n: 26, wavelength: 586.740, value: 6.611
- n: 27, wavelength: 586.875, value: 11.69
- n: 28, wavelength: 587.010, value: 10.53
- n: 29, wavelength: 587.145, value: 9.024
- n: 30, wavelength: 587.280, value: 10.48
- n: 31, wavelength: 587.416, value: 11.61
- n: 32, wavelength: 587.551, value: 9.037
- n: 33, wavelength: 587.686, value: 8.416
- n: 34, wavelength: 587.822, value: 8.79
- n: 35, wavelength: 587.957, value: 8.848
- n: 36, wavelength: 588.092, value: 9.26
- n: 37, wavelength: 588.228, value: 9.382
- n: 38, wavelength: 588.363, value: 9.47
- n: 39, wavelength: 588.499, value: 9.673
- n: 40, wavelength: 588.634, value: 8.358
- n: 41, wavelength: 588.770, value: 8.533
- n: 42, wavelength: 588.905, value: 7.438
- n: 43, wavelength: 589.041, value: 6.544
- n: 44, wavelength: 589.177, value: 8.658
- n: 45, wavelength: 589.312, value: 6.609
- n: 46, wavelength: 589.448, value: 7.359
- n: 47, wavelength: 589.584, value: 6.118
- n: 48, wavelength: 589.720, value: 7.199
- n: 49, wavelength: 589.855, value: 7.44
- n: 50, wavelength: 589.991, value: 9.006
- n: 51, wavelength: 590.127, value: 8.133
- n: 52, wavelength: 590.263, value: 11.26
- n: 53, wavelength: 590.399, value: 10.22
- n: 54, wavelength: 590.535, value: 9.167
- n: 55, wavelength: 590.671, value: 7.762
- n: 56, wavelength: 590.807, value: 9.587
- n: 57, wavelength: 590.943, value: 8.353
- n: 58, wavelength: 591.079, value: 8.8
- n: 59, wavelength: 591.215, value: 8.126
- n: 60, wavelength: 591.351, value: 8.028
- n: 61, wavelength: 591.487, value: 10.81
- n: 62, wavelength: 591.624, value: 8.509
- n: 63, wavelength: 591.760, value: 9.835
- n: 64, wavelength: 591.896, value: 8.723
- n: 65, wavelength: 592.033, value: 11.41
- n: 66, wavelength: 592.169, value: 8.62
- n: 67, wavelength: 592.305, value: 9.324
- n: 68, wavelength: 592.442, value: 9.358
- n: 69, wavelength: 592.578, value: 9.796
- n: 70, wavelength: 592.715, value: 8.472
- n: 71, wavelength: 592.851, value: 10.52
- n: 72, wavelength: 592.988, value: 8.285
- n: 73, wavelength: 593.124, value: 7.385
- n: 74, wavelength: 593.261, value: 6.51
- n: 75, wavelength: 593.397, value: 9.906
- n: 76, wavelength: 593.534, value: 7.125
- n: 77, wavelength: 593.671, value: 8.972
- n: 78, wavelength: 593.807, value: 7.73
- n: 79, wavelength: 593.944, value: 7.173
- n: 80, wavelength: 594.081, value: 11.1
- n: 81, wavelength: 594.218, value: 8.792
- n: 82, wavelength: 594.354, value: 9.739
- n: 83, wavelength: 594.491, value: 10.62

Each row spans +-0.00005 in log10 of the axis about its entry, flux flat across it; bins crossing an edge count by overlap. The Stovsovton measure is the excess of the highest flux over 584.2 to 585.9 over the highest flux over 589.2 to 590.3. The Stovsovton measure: -0.7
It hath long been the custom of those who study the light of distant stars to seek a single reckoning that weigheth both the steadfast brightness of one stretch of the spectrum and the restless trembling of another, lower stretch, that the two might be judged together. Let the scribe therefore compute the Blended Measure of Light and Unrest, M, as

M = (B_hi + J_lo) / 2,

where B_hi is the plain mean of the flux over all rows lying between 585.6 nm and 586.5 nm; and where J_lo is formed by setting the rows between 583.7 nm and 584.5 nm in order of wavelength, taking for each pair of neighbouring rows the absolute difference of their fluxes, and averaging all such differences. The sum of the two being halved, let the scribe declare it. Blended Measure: 4.5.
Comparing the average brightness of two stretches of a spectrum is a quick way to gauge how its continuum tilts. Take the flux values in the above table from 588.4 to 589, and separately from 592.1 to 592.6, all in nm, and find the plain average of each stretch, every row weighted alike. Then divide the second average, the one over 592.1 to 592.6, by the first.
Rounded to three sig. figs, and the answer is 1.09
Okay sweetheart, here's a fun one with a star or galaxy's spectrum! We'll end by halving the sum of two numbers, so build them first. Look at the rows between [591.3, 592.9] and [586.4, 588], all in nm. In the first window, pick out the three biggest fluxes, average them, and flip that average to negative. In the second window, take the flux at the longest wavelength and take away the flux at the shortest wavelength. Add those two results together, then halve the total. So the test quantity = -4.9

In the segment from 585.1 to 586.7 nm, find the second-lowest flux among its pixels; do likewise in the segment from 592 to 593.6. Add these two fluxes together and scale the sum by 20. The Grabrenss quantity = 243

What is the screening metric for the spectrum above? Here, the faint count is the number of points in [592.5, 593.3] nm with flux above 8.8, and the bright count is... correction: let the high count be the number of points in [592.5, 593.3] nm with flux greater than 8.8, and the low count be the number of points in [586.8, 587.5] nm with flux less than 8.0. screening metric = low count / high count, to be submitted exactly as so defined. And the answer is 0.0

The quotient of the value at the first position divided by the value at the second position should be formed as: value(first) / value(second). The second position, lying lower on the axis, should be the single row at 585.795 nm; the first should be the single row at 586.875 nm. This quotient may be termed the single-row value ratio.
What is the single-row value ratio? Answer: 1.59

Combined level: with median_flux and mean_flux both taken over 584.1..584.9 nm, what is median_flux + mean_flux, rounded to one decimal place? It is 17.5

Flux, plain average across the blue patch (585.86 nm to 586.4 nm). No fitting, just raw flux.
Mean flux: 8.2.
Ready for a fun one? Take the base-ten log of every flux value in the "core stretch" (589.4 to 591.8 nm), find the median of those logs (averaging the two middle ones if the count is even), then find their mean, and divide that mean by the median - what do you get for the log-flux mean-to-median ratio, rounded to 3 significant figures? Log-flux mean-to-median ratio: 1.01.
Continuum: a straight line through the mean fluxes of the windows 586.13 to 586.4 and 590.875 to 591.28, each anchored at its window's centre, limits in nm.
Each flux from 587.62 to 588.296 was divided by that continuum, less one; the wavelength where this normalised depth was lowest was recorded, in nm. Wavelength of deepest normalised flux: 587.686 nm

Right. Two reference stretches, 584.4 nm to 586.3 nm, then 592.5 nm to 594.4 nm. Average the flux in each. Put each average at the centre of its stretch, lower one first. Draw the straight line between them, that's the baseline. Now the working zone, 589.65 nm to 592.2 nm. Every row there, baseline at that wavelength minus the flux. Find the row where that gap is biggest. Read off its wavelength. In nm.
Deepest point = 589.720 nm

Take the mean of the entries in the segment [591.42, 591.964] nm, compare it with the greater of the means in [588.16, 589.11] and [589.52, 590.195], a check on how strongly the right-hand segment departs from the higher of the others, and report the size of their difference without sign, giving 0.98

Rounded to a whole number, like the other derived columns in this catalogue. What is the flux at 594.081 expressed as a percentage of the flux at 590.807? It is 116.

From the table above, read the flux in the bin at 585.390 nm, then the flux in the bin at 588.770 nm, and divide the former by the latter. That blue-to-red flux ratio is 0.74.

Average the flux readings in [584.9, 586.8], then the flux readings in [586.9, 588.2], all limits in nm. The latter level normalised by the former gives 1.20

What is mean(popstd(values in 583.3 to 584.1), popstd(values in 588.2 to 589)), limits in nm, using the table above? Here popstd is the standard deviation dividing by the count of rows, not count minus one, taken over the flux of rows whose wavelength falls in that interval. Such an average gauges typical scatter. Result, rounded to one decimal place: 1.1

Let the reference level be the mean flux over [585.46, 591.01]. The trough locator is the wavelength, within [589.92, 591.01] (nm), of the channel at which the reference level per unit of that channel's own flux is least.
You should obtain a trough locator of 590.263 nm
